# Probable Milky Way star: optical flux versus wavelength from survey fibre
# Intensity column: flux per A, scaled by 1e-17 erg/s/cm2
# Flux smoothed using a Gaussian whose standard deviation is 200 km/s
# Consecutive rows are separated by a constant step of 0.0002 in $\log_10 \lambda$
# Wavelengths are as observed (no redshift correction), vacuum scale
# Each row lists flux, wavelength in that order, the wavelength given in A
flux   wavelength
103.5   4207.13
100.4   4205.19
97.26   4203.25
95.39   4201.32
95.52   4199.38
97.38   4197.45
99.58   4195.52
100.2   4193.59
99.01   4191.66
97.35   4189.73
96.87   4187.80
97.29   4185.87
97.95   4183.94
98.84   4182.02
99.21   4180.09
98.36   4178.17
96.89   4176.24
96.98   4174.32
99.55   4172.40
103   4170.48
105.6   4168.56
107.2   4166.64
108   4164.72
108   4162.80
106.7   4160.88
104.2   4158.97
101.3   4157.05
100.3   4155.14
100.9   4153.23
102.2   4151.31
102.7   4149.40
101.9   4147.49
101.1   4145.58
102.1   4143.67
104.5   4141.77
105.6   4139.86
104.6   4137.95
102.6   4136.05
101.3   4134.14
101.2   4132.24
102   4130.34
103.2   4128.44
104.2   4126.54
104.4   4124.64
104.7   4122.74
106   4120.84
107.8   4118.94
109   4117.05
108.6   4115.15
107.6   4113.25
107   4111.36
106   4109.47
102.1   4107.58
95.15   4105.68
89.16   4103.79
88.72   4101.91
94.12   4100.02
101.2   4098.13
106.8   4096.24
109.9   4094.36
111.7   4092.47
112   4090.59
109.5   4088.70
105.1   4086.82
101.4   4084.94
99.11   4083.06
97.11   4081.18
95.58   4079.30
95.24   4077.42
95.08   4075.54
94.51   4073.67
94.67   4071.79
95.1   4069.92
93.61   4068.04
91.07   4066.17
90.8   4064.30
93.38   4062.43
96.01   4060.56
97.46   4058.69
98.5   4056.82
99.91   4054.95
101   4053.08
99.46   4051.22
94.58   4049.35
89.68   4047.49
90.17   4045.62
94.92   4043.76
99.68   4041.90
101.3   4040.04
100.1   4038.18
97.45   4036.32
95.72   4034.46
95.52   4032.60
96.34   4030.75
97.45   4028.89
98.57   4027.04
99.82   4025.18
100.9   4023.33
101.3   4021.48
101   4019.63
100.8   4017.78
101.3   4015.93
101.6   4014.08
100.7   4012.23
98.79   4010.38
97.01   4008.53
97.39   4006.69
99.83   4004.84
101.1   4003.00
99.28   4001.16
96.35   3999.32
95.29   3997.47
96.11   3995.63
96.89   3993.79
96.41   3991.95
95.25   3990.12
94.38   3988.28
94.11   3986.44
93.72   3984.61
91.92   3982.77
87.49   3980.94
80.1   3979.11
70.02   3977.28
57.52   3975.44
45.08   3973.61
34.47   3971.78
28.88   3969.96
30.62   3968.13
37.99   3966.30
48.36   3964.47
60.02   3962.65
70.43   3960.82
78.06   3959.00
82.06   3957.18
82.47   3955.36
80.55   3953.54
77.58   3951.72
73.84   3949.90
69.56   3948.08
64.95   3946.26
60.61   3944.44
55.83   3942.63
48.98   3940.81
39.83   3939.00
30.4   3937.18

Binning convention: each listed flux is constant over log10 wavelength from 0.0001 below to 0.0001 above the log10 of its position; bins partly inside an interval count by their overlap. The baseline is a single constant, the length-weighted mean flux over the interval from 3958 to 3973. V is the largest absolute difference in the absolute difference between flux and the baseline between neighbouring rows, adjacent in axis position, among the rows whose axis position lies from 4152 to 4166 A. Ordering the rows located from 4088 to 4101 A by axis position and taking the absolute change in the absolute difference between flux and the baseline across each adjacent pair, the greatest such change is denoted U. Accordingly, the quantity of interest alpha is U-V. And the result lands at 4.2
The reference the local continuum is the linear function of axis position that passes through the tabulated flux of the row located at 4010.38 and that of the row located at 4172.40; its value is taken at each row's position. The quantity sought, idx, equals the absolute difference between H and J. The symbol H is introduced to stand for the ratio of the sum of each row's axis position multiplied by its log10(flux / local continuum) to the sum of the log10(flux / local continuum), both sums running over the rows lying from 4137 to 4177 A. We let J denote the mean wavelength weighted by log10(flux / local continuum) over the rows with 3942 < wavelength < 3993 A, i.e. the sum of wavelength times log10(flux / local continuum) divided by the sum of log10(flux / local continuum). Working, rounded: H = 4154.7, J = 3964.3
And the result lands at 190.4 A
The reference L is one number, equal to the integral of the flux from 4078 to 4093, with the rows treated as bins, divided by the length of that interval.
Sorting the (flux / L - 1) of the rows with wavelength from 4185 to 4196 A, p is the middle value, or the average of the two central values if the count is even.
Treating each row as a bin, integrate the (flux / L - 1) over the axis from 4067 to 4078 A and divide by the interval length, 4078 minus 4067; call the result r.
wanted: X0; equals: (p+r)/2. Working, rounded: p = -0.05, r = -0.086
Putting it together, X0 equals -0.07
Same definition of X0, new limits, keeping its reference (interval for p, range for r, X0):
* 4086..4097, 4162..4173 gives 0.04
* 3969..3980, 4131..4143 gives -0.25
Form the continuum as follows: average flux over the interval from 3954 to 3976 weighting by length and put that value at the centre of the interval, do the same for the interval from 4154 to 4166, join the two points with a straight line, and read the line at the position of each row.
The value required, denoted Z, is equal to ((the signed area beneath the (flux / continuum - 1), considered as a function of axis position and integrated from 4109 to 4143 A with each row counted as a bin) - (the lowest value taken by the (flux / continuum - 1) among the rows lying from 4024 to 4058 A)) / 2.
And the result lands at 1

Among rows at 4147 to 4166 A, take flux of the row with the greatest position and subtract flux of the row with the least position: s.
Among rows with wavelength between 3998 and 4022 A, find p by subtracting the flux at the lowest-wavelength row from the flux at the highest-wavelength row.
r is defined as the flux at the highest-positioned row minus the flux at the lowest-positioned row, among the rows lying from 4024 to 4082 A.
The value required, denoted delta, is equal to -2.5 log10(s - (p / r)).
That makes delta -2.2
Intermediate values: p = 5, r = -2.7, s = 6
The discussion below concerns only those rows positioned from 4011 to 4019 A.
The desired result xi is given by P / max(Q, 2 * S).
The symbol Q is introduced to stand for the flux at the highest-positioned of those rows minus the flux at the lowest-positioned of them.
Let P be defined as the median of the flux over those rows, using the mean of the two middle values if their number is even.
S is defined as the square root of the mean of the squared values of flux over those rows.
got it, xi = 0.500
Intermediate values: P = 101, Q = 0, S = 101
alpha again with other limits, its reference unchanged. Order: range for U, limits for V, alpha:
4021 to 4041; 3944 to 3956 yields -2.0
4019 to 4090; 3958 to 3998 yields -7.6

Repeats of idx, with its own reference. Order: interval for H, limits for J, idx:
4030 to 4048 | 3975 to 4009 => 62.3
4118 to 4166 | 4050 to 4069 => 75.8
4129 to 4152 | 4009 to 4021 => 125.0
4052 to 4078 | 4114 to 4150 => 59.7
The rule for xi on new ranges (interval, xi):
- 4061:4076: 0.503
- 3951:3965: 0.531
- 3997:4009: 0.497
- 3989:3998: 0.501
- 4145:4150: 0.500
